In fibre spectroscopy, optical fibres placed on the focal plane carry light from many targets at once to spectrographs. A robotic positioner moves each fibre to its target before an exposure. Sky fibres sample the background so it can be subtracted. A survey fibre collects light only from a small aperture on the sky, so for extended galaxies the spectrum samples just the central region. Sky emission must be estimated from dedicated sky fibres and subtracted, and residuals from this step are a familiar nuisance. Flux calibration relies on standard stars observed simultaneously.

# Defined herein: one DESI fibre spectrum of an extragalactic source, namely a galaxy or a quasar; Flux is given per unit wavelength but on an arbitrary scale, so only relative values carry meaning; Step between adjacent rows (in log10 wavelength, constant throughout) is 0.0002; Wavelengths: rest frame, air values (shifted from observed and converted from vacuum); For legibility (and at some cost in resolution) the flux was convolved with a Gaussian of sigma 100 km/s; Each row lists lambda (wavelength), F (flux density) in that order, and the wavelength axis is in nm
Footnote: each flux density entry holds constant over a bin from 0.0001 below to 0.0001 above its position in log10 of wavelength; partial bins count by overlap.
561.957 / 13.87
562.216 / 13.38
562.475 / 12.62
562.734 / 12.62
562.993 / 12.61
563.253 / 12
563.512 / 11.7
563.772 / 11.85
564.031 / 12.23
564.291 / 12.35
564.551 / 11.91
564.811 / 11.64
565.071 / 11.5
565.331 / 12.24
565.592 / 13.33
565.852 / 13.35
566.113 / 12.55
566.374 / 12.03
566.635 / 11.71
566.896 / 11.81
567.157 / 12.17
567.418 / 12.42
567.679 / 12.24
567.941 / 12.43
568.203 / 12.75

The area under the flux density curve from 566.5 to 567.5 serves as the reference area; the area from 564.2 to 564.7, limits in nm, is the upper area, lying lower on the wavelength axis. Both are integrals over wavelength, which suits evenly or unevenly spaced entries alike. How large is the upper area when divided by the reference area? 0.5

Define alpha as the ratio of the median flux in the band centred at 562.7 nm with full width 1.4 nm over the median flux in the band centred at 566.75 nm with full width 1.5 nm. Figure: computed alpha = 1.04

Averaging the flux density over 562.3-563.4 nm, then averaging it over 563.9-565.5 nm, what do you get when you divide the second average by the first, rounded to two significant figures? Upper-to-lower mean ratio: 0.96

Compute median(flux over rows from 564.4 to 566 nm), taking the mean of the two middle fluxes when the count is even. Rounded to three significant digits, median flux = 12.1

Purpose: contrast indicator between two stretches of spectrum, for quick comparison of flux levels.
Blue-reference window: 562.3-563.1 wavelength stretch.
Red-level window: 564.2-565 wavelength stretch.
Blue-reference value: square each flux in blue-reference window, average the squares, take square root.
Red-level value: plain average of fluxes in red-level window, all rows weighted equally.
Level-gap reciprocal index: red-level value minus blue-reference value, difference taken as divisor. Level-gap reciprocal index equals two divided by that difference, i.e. -3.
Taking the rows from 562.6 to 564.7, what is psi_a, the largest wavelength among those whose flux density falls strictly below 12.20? 564.551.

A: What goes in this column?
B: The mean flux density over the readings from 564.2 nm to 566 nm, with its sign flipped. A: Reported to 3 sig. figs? -12.3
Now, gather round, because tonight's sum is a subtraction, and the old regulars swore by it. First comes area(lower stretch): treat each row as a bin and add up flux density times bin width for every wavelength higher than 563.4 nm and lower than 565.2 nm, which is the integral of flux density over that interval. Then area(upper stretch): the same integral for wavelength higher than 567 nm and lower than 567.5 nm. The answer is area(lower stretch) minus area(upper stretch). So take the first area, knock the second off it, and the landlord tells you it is 15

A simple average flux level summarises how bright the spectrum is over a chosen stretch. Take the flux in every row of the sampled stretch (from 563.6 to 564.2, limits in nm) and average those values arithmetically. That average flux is 12.0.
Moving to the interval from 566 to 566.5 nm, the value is 12.3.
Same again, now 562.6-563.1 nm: 12.6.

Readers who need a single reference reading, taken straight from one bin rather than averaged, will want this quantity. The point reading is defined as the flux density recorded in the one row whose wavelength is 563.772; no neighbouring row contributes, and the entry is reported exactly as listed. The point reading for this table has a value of 11.85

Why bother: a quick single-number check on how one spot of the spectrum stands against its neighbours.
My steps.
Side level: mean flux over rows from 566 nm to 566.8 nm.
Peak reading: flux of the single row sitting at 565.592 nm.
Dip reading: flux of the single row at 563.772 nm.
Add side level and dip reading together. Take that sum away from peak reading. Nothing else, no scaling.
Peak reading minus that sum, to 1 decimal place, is -10.6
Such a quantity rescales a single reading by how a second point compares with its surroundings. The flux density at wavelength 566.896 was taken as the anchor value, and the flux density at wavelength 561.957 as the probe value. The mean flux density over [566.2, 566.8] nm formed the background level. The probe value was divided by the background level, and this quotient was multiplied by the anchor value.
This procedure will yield 13.8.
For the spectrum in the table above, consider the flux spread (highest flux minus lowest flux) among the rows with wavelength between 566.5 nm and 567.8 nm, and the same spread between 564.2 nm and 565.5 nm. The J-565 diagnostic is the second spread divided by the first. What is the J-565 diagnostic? 1.2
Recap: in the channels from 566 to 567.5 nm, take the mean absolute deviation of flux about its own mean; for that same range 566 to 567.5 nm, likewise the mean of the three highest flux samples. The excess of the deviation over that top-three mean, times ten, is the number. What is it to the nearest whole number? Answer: -121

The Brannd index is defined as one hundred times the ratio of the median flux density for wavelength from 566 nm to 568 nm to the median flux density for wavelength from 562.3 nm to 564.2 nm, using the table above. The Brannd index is 100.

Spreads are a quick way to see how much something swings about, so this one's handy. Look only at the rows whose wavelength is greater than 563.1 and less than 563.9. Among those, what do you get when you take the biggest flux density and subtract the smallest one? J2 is 0.3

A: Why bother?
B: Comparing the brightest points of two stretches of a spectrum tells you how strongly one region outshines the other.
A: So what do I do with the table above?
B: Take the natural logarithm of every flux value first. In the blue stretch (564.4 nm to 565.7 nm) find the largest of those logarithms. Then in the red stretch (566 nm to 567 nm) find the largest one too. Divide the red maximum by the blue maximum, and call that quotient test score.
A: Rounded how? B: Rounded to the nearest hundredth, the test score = 0.98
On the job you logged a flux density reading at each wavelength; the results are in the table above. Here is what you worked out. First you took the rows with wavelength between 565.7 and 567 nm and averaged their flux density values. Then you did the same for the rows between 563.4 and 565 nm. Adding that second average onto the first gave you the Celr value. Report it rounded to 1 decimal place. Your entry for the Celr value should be 24.2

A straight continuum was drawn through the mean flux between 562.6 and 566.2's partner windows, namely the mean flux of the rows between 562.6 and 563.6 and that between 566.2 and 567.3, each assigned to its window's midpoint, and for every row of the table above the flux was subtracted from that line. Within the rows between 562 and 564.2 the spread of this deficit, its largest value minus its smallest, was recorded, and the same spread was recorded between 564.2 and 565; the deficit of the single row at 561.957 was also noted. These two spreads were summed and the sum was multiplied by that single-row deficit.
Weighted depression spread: -3.4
